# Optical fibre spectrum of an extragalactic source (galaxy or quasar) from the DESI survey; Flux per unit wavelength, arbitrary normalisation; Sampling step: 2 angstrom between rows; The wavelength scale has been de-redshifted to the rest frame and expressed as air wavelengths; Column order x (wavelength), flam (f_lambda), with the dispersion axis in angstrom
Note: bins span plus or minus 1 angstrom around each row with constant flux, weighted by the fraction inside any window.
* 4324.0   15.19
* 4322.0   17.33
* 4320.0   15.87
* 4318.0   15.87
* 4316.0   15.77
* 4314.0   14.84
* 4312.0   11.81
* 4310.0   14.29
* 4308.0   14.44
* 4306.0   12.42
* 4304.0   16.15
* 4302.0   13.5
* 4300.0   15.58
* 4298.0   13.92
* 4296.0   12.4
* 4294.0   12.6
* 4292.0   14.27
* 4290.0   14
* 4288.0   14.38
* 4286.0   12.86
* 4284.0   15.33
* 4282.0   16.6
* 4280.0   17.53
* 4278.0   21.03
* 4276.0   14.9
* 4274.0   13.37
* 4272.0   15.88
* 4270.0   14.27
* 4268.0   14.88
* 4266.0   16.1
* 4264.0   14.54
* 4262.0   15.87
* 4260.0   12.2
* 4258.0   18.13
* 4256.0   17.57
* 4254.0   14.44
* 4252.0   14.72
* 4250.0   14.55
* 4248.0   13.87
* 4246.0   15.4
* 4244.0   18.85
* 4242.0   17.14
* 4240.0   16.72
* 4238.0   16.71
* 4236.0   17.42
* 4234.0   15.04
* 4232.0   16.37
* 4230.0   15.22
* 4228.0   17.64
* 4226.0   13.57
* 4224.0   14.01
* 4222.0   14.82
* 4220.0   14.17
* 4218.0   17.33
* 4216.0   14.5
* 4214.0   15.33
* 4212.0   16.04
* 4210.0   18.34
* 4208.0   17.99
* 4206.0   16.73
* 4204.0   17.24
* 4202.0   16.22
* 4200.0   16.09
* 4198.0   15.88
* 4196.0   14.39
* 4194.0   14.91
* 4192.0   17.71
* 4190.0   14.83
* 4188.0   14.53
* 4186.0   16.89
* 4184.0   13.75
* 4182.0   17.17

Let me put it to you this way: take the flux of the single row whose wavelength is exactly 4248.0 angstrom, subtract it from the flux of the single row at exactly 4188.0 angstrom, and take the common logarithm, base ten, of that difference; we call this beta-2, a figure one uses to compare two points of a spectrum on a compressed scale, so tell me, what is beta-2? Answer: -0.2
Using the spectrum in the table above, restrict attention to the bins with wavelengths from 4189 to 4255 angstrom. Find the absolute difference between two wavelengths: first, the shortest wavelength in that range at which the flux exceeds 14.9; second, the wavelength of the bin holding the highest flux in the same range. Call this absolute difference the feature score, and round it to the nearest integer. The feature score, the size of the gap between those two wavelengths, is 52 angstrom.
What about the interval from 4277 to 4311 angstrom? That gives 0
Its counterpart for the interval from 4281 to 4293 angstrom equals 0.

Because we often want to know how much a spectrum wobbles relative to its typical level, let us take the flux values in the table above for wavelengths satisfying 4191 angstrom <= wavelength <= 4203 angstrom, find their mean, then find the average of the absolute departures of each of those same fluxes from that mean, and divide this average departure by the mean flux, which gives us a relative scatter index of 0.051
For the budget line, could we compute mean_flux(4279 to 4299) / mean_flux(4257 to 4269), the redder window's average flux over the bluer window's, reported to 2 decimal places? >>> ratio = 0.94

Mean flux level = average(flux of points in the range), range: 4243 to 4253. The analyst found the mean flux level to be 15.5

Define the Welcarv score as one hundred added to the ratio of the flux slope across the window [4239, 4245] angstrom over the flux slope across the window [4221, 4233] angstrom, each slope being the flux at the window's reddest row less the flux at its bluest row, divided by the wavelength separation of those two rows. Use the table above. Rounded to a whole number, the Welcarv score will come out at 103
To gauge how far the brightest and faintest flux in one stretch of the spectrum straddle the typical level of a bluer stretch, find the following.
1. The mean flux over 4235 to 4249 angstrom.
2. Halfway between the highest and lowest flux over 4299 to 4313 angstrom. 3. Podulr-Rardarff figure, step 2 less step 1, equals -2.6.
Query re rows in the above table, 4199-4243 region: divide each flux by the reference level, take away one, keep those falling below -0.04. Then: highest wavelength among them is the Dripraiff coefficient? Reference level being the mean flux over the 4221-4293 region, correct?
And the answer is 4226.0 angstrom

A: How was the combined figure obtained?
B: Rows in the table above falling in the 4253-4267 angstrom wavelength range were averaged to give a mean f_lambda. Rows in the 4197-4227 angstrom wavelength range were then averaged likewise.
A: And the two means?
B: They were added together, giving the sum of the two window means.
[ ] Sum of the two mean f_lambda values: 31.4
